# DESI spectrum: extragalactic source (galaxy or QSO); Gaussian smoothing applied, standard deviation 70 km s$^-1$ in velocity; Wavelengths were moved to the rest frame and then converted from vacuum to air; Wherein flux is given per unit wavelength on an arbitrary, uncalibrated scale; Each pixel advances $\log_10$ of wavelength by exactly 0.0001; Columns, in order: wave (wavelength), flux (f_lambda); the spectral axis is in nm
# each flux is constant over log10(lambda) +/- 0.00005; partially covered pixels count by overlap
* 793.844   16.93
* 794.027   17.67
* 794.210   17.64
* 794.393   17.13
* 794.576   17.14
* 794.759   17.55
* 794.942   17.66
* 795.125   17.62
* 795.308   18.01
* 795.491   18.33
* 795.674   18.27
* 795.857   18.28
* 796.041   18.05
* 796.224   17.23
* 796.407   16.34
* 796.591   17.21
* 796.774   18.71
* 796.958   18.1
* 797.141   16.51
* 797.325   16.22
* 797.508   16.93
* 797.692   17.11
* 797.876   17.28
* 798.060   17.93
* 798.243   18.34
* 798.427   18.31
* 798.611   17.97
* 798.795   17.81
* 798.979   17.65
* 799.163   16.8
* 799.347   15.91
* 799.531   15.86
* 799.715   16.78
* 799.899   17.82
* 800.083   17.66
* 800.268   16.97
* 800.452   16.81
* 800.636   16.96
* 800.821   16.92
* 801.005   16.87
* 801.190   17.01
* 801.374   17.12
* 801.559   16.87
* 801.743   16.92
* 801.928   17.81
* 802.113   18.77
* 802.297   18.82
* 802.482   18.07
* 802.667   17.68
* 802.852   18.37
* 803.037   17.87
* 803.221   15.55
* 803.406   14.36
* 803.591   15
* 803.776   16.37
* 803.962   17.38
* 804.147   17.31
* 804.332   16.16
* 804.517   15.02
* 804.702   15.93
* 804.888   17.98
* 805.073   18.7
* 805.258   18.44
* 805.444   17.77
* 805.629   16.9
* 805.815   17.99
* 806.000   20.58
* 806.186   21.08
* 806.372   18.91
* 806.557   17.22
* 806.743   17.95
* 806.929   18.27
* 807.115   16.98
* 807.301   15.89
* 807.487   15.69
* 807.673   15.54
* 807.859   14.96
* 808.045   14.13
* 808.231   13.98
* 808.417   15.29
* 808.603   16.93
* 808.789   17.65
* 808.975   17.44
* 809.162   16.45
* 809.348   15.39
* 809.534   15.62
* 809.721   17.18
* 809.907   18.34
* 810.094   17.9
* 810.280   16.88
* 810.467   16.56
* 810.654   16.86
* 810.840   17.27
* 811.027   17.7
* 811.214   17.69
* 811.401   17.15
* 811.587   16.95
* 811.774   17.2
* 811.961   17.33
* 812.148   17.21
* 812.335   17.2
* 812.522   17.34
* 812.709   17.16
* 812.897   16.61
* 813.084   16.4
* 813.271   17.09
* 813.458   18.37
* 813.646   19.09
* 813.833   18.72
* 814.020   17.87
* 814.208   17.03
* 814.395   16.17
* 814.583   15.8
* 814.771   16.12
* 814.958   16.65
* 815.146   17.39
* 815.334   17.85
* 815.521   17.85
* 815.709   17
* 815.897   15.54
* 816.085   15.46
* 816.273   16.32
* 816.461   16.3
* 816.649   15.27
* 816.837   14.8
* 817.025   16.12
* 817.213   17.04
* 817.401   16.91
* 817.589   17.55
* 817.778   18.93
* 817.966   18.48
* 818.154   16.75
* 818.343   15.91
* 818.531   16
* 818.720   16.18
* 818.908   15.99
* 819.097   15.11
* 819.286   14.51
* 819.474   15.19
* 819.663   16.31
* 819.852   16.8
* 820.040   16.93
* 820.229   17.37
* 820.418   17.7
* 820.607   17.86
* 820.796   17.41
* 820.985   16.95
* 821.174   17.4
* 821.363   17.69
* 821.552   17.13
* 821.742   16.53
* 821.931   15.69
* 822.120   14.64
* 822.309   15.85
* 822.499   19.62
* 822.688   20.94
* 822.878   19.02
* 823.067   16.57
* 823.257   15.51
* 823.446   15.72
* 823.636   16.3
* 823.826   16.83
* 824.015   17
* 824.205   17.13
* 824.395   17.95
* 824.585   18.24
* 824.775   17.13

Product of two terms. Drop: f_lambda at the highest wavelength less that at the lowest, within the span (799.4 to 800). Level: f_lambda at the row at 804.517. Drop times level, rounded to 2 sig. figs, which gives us 29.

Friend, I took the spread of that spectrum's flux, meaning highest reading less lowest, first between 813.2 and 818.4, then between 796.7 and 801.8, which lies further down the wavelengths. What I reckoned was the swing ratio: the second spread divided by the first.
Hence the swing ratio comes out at 0.66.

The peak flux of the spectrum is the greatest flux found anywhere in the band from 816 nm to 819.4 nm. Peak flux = 18.93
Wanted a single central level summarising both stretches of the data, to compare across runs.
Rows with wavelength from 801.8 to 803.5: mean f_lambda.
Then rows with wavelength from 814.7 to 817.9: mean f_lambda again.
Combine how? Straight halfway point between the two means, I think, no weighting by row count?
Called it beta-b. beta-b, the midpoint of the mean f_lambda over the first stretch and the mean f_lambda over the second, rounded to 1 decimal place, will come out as 17.1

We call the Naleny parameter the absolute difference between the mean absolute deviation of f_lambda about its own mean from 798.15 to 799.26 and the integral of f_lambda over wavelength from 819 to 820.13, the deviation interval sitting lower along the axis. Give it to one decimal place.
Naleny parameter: 17.5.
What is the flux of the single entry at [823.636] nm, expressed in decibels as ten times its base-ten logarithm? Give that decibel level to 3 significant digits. 12.1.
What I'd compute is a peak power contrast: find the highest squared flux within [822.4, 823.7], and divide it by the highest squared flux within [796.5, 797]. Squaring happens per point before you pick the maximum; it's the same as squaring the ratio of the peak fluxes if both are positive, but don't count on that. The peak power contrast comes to 1.25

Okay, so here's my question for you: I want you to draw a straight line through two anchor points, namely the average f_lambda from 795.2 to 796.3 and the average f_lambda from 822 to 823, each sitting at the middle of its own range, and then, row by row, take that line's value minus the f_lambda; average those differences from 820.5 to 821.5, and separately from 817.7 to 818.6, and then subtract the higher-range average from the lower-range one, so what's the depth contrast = 0.25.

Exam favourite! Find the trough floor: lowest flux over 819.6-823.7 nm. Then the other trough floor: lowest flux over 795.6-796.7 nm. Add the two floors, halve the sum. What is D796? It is 15.5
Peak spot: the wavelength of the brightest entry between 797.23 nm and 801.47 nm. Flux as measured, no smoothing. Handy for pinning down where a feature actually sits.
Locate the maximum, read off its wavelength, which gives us 798.243 nm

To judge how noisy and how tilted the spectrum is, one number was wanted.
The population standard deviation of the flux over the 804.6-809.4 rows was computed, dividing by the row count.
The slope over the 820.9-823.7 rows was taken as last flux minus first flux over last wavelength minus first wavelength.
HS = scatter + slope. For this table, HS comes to 1.5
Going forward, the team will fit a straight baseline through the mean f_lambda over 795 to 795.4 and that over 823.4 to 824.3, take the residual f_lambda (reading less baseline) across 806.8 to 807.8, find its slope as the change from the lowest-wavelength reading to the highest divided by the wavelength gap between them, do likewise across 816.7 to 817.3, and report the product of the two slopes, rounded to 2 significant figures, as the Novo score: -22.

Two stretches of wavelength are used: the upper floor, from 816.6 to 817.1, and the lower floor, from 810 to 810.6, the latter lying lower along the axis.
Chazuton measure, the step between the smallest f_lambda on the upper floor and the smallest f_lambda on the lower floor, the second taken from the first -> -1.8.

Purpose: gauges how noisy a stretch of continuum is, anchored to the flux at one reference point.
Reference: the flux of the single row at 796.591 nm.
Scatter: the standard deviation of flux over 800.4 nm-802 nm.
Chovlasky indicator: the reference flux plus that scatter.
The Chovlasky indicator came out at 17.5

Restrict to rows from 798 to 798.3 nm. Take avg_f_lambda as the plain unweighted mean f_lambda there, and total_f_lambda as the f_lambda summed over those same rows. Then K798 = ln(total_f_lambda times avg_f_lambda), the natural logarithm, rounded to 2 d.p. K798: 6.49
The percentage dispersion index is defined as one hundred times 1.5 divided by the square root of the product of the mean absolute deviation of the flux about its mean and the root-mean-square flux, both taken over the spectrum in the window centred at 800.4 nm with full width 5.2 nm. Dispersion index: 45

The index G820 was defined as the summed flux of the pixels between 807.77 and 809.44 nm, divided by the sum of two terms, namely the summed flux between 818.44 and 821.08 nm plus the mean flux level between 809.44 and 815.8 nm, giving 0.57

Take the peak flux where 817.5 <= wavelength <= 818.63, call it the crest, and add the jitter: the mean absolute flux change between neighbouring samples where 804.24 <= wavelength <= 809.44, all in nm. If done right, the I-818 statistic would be 19.9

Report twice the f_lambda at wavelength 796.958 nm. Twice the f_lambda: 36.2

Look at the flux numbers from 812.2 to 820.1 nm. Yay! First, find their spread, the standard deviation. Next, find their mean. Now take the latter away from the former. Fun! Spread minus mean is -15.6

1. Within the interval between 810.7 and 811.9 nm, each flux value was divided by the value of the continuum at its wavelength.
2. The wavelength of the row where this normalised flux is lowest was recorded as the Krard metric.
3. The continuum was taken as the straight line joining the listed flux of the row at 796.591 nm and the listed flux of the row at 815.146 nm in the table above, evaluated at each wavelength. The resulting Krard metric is 811.587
